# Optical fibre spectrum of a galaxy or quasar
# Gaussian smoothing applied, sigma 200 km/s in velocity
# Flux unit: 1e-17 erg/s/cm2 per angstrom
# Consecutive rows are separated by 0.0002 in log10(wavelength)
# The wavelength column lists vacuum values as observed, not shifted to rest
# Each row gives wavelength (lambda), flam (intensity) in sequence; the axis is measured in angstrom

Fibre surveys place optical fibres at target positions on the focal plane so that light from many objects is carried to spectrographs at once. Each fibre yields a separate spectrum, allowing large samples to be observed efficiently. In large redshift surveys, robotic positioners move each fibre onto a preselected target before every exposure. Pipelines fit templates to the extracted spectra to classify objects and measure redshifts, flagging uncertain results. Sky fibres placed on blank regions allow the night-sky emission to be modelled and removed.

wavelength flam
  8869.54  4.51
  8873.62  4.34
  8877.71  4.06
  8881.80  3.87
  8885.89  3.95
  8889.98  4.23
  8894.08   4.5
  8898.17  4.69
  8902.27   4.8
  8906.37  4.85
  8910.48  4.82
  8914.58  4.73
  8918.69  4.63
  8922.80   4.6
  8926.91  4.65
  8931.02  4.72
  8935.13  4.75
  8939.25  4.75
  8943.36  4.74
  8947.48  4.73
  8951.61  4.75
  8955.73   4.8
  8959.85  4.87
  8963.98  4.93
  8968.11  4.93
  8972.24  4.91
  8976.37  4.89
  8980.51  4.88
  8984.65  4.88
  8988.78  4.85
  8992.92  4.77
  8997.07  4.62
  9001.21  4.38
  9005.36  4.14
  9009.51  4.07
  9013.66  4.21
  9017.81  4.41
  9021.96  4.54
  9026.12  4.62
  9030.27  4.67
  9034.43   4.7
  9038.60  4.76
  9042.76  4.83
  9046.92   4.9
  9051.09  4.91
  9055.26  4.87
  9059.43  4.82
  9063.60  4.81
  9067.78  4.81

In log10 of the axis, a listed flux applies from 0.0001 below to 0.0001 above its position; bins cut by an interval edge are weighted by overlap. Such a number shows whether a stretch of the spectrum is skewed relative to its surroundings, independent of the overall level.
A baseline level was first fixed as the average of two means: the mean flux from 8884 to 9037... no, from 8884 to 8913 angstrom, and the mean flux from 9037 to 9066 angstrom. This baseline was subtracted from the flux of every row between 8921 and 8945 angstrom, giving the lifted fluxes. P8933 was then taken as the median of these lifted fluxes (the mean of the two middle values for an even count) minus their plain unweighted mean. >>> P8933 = 0.028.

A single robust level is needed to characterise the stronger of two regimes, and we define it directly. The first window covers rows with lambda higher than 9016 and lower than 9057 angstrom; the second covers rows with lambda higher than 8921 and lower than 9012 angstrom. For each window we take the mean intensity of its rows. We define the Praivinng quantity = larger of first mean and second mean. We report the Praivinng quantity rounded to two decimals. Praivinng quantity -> 4.72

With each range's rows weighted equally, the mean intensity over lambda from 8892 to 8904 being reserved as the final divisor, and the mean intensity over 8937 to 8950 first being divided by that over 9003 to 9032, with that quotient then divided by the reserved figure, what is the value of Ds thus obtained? 0.232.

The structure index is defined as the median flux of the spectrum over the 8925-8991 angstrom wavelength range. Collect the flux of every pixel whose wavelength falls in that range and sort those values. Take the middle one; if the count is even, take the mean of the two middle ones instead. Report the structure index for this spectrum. 4.825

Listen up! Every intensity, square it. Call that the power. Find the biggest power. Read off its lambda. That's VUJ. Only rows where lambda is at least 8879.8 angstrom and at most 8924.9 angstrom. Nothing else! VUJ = 8906.37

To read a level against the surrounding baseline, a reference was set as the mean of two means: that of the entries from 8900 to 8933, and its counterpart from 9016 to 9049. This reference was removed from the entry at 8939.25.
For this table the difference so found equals 0.05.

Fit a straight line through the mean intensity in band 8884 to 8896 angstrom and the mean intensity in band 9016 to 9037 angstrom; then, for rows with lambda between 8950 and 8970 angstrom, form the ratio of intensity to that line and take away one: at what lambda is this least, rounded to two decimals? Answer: 8951.61 angstrom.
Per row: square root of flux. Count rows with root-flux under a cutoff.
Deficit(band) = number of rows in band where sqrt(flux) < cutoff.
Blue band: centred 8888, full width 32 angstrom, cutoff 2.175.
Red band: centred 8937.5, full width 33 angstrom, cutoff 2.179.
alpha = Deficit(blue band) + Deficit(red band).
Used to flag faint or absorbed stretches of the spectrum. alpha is 12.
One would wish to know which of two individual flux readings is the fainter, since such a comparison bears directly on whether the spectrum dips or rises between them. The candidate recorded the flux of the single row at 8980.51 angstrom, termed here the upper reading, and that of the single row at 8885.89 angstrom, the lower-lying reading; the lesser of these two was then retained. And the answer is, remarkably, 3.95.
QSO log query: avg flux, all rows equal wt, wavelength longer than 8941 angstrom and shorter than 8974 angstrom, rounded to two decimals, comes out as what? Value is 4.83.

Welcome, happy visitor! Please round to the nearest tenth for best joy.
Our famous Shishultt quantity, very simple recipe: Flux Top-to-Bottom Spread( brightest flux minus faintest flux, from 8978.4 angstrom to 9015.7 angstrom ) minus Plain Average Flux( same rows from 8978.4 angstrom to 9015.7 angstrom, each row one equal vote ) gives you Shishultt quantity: -3.7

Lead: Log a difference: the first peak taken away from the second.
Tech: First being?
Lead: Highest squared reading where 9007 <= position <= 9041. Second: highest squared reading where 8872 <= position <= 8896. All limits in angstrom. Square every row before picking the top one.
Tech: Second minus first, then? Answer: -2.4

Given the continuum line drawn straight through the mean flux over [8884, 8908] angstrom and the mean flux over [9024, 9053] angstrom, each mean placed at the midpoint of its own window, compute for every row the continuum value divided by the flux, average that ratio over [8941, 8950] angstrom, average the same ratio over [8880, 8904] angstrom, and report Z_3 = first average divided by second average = 0.93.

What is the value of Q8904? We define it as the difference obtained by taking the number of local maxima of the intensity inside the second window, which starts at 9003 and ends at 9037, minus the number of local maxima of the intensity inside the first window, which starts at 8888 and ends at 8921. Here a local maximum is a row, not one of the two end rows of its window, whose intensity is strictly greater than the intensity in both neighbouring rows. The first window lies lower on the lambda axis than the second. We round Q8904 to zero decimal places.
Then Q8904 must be -1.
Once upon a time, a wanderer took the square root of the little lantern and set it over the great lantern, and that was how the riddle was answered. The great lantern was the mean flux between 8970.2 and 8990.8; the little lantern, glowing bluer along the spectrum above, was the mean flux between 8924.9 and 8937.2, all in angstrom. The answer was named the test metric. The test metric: 0.444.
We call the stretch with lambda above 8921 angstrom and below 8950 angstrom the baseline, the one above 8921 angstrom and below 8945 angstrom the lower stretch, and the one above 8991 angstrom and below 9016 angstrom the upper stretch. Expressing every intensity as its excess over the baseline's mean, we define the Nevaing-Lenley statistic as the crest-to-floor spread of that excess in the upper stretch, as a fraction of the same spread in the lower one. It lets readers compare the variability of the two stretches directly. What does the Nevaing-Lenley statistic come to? 4.7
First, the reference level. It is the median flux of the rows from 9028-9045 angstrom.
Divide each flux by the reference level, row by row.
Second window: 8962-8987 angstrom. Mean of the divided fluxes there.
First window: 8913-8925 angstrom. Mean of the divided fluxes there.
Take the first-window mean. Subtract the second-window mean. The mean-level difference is -0.05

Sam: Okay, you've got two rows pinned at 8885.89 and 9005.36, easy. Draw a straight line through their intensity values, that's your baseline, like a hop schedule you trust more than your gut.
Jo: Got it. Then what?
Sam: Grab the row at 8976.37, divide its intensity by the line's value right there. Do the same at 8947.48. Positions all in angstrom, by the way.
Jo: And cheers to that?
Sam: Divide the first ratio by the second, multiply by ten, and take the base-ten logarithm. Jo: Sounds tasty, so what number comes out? 1.01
